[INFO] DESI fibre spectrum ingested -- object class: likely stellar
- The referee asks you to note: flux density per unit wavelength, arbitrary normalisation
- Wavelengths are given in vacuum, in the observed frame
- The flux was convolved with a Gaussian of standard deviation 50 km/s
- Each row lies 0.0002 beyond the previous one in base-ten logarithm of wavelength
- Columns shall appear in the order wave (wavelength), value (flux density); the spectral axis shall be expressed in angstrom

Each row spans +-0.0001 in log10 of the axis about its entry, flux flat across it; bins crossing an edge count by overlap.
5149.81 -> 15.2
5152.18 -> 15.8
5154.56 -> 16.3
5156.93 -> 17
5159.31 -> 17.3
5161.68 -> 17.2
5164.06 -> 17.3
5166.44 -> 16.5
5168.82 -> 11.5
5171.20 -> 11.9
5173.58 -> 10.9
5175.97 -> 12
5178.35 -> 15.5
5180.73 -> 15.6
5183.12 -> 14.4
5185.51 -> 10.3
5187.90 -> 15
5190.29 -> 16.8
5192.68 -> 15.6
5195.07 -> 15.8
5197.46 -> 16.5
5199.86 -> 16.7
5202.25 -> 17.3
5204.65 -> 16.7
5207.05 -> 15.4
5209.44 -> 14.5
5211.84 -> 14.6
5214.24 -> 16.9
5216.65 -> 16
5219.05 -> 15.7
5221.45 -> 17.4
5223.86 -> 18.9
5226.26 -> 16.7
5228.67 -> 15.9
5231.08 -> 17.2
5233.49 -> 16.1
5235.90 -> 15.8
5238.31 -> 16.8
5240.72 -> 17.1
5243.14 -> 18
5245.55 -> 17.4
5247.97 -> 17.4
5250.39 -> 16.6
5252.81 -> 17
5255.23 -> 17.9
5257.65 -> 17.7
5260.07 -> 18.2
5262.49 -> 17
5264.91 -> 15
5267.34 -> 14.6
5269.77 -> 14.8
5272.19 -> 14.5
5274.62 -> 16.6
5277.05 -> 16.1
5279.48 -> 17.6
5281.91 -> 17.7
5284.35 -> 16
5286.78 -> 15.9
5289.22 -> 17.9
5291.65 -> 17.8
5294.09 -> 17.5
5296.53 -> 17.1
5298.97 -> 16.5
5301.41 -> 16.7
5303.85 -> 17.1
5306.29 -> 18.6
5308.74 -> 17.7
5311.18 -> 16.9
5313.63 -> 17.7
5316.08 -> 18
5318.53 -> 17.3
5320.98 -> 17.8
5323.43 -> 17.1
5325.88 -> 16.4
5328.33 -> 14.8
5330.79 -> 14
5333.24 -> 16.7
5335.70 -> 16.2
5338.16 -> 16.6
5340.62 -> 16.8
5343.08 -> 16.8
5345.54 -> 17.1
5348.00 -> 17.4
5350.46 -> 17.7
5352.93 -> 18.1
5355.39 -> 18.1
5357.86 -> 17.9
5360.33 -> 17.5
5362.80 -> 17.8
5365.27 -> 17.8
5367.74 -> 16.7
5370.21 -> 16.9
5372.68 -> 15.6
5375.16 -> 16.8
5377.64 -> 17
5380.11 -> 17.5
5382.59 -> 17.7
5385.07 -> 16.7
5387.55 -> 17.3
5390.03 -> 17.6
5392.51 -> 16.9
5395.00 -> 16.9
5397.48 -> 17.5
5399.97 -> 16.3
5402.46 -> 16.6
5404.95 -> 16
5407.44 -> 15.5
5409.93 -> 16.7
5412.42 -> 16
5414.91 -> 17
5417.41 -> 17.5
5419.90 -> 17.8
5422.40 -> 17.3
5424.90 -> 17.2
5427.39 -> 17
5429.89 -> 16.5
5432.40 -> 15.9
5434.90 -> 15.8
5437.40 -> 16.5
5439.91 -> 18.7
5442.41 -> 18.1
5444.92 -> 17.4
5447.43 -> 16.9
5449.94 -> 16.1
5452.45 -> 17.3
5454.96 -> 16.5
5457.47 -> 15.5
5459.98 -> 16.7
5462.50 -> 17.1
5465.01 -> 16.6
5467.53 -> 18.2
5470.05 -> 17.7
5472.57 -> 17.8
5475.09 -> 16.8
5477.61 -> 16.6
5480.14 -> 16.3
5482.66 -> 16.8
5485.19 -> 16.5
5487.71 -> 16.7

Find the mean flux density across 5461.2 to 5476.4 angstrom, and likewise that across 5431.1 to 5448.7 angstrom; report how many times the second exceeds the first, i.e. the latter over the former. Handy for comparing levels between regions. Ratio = 0.981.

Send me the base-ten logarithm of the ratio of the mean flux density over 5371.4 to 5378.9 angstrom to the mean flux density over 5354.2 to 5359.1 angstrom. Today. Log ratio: -0.04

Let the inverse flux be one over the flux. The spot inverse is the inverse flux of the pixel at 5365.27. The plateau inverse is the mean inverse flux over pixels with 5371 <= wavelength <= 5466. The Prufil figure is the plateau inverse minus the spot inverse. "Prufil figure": 0.0033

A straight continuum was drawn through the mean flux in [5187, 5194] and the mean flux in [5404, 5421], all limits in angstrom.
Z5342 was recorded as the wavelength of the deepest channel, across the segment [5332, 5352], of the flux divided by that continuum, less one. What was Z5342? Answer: 5335.70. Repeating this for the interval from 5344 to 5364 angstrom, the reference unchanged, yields 5345.54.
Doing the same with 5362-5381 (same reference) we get 5372.68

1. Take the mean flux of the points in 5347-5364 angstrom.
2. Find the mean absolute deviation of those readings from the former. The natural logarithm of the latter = -1.5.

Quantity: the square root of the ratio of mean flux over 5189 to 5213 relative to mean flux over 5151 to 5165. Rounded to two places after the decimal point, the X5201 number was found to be 0.98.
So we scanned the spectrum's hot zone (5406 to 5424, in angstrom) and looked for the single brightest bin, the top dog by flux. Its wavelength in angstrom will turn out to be 5419.90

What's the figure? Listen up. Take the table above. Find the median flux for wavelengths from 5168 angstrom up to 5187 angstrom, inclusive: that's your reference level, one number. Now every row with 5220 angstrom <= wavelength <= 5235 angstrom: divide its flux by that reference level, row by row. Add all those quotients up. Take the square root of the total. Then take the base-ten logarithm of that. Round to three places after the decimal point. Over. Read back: 0.466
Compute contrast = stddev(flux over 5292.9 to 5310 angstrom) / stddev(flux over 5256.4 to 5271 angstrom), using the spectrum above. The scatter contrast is 0.4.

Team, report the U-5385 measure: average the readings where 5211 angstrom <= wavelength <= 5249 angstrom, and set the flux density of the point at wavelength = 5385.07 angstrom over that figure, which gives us 1.00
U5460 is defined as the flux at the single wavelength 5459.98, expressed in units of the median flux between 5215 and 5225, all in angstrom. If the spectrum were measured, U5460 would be 1.00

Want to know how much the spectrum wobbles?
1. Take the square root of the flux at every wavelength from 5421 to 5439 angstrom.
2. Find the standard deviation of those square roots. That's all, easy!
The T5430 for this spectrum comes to 0.07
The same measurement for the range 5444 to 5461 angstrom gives 0.08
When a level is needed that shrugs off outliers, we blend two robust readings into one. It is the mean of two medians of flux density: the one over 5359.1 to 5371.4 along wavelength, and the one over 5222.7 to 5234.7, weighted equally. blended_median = 17.1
